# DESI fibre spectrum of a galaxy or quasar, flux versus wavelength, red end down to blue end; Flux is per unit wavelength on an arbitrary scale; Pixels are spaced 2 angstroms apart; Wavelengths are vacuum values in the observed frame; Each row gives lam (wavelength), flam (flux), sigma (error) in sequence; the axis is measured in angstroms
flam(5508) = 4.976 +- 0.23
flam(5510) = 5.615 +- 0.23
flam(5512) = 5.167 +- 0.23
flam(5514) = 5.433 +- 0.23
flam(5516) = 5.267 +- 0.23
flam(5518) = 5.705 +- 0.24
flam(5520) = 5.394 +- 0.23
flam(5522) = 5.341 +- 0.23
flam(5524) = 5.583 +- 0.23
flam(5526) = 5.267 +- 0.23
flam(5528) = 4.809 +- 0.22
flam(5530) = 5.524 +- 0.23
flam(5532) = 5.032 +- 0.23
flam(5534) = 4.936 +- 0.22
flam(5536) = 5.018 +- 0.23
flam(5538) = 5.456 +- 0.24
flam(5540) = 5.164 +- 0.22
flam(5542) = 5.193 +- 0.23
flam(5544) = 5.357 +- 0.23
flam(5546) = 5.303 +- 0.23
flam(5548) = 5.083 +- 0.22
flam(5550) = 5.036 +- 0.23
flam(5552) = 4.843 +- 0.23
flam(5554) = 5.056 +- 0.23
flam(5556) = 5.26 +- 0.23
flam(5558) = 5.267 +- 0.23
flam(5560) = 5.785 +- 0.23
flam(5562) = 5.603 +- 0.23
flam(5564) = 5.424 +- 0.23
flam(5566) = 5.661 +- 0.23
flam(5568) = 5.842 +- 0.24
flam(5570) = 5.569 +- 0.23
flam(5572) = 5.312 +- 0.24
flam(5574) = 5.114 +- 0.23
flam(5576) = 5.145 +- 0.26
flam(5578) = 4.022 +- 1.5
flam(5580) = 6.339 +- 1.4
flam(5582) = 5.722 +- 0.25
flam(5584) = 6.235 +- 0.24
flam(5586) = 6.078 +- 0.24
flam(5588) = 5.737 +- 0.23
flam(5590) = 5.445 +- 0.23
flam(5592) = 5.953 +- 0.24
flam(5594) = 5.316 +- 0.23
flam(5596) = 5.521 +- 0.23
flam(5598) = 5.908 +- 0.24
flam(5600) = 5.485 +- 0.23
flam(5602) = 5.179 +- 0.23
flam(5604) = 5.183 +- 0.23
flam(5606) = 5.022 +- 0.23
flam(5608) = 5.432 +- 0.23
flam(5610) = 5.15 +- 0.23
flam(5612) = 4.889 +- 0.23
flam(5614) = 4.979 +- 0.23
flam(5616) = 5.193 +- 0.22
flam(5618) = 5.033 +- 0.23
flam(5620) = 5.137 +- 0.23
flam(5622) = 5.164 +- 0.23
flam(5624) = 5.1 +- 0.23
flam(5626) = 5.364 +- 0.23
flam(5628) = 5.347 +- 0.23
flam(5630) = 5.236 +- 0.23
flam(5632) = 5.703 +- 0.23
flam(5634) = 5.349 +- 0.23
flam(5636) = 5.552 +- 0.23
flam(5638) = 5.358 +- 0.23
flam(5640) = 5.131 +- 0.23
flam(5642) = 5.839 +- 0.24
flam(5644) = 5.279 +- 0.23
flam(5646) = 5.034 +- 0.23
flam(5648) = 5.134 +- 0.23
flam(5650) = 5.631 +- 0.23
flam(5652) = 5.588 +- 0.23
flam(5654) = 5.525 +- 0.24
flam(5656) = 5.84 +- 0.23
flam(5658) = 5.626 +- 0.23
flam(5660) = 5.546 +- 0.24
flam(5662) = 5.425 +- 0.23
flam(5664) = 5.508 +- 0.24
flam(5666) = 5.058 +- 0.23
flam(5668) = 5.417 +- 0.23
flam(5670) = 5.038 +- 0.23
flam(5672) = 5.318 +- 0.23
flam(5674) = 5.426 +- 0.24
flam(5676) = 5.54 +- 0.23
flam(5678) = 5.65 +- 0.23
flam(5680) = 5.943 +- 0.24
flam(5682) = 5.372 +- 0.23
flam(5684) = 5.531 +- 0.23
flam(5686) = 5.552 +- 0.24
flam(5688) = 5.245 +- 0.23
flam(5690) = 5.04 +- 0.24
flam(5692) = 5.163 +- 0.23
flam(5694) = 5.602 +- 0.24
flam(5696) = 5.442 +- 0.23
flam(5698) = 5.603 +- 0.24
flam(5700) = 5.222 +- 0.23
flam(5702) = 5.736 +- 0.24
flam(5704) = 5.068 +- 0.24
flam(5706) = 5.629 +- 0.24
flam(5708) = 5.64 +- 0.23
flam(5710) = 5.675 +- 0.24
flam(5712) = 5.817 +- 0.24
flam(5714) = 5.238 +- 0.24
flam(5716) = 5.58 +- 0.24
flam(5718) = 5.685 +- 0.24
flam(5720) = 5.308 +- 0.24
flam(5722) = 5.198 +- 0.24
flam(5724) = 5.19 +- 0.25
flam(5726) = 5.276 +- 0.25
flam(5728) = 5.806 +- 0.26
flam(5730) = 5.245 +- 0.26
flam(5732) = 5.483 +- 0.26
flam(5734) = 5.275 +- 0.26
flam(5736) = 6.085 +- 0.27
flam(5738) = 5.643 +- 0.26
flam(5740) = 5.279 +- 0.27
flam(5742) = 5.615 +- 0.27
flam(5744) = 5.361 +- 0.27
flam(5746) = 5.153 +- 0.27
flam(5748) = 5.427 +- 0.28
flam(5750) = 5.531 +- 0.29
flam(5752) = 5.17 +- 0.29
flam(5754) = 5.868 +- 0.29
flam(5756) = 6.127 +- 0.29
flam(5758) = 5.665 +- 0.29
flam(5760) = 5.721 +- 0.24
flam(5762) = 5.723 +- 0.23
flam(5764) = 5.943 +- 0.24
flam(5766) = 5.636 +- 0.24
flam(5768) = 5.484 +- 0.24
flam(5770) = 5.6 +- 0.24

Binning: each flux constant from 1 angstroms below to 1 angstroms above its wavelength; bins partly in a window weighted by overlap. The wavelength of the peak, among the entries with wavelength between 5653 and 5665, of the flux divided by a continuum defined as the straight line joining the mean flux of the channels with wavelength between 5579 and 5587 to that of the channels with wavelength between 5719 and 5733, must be 5656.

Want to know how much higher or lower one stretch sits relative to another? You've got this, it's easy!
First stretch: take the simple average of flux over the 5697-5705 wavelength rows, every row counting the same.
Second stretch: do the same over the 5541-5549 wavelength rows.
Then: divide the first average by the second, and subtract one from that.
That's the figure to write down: 0.03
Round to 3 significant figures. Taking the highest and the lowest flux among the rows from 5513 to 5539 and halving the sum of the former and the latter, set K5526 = 5.26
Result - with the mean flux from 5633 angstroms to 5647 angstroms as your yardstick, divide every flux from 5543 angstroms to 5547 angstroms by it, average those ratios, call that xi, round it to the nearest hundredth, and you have 0.99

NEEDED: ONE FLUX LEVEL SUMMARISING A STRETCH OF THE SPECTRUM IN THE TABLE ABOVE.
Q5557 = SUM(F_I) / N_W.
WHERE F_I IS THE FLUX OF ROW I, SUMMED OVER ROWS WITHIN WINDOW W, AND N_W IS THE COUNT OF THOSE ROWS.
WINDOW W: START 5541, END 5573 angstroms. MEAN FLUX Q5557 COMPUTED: 5.35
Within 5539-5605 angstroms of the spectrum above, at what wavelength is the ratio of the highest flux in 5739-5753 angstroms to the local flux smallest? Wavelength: 5580 angstroms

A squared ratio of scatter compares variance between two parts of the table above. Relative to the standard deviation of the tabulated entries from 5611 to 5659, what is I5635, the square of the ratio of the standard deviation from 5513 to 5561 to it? 0.9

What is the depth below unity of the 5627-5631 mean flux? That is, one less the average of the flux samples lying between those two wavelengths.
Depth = -4.29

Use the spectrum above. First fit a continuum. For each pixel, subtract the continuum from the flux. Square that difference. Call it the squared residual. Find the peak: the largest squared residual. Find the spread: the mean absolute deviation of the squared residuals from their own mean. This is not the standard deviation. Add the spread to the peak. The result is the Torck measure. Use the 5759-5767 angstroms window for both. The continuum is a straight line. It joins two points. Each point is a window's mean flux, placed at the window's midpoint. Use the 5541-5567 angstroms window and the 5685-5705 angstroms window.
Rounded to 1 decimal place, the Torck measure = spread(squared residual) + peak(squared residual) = 0.4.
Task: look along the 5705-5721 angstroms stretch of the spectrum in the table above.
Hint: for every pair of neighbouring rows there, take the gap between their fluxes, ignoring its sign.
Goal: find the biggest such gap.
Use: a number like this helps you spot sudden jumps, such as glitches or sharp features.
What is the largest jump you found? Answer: 0.58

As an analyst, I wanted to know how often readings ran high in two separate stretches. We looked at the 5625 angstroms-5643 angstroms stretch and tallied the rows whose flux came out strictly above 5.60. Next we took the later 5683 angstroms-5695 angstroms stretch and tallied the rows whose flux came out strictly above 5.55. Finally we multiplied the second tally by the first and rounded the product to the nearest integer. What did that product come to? 4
